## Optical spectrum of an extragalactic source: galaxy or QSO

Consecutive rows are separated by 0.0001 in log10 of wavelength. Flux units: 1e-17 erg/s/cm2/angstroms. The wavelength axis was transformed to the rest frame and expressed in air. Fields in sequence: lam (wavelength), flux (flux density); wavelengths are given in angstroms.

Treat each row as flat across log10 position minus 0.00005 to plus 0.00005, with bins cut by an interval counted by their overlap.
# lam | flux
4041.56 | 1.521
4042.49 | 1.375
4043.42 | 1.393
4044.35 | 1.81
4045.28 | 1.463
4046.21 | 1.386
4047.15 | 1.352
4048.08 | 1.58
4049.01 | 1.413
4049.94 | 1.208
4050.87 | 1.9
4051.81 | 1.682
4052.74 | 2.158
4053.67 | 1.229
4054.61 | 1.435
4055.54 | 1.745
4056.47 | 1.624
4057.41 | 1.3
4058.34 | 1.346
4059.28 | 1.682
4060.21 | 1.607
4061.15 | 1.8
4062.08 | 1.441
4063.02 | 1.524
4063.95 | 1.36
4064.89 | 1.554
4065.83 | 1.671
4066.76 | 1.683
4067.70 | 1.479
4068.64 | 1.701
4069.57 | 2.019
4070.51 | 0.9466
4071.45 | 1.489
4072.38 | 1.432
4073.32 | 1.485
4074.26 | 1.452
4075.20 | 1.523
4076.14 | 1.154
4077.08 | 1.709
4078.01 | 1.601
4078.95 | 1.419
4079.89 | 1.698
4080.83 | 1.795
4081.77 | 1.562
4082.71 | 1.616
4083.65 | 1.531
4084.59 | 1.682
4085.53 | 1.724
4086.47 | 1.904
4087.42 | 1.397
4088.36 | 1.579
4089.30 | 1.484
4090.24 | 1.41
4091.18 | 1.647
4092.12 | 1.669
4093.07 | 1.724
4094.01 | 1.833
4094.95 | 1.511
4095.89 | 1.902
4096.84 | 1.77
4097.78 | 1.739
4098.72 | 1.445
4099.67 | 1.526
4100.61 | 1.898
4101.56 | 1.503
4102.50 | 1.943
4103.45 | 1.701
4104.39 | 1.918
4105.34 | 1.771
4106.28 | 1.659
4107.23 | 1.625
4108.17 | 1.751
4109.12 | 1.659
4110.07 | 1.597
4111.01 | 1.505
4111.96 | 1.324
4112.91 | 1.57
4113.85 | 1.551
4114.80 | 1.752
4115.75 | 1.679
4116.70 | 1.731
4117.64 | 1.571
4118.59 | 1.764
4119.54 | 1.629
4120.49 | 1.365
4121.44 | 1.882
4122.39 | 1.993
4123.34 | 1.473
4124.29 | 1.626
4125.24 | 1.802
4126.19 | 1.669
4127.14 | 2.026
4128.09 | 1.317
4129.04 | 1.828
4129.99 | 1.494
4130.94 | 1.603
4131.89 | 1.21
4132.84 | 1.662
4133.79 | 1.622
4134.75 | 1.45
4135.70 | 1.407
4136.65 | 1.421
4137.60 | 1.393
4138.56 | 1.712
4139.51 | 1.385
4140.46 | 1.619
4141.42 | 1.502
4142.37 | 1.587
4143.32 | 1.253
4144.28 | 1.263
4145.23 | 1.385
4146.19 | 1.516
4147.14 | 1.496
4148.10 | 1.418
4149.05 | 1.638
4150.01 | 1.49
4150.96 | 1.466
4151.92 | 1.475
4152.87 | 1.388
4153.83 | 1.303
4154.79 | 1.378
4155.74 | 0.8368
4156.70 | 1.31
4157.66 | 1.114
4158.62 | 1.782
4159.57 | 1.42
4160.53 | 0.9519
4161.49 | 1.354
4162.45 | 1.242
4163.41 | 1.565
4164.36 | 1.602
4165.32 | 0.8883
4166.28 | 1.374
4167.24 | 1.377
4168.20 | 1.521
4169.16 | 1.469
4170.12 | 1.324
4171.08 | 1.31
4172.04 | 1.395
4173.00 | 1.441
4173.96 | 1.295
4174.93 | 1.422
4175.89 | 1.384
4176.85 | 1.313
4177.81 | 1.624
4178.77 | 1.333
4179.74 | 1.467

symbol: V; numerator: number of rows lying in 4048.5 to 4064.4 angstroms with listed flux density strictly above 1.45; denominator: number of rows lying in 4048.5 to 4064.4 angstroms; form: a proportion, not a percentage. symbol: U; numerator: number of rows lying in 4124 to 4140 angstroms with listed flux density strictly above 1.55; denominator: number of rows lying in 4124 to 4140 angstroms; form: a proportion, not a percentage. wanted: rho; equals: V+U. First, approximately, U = 0.5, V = 0.53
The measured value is 1.06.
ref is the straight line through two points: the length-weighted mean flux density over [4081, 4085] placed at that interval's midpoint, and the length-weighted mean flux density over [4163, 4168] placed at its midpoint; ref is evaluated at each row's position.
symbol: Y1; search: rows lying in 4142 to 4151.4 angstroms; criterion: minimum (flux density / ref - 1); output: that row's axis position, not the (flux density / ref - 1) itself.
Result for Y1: 4143.32 angstroms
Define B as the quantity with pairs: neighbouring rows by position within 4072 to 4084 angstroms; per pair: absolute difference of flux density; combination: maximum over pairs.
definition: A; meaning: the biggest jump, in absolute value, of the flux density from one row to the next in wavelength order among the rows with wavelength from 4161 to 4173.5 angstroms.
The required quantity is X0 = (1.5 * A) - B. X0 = 0.5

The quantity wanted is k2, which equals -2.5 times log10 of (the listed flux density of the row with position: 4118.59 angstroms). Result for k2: -0.62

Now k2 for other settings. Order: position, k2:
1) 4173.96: -0.28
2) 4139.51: -0.35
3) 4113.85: -0.48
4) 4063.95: -0.33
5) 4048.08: -0.50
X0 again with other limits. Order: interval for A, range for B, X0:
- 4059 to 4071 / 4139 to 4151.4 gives 1.3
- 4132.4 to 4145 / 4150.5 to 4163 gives -0.2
